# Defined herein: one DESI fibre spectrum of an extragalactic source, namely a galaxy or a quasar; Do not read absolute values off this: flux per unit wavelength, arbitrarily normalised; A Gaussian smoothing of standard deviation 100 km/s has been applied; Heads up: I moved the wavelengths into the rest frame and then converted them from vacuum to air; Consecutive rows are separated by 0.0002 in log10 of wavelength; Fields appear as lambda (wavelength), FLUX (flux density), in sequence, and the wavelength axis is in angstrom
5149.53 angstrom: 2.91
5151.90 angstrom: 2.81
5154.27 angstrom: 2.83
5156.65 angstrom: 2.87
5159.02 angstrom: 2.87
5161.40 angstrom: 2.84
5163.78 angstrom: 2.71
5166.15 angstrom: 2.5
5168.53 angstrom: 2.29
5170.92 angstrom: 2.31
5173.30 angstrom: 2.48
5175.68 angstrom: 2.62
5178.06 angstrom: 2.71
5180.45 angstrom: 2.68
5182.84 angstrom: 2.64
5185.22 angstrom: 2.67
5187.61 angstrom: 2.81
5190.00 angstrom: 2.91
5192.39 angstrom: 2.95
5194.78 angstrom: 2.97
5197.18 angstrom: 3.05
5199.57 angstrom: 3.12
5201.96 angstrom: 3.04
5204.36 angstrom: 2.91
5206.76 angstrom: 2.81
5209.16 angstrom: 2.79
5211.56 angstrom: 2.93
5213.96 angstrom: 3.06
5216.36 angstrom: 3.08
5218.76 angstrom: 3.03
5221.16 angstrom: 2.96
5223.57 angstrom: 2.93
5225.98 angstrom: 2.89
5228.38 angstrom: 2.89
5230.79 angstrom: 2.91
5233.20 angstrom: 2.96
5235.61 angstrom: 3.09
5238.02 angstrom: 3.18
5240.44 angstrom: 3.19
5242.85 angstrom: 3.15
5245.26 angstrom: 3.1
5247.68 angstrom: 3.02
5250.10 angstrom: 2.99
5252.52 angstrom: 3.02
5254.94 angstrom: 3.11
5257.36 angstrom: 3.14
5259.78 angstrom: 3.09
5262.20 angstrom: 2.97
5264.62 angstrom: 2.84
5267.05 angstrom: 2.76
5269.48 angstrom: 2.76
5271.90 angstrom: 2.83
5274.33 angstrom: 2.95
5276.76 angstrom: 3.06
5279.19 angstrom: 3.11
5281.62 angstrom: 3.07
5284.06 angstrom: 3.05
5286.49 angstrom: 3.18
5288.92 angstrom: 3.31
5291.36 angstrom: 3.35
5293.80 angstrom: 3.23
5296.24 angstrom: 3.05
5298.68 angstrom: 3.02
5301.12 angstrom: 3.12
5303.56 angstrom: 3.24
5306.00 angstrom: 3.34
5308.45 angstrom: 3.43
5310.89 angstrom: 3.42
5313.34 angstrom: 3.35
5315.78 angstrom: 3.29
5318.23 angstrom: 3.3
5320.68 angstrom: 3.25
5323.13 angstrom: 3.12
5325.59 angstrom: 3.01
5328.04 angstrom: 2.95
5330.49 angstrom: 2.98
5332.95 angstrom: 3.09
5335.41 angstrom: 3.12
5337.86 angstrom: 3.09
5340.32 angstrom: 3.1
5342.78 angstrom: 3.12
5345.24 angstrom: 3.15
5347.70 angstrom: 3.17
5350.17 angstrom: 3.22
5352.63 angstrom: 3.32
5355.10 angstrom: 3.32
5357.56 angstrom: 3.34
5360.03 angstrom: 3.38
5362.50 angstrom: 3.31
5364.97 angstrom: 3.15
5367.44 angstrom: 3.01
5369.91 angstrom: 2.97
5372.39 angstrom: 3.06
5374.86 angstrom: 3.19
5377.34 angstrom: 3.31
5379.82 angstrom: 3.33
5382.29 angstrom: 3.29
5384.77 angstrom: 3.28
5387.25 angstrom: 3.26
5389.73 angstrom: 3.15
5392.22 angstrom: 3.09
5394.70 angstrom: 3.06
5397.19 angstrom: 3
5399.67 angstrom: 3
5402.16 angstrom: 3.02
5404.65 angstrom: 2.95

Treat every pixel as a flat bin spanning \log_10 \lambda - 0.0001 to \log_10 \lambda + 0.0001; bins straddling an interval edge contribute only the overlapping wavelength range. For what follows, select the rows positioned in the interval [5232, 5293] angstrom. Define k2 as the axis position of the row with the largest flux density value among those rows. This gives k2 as 5291.36 angstrom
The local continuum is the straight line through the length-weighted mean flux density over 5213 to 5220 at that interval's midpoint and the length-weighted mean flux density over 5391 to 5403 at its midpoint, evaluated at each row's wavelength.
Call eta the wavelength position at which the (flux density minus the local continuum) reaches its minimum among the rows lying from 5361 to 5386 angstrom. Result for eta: 5369.91 angstrom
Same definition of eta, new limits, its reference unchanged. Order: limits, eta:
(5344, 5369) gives 5367.44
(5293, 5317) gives 5298.68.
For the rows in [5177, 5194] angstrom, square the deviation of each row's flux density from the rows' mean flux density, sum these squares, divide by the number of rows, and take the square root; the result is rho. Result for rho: 0.11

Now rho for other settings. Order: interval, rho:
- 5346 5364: 0.07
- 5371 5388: 0.09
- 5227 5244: 0.12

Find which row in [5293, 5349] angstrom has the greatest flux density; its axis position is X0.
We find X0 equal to 5308.45 angstrom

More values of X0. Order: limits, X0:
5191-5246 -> 5240.44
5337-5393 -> 5360.03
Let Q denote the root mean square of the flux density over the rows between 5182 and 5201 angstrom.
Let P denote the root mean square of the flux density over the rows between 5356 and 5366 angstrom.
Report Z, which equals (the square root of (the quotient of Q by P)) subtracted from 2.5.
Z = 1.563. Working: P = 3.30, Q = 2.89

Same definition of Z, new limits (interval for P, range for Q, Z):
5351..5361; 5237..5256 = 1.537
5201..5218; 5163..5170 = 1.578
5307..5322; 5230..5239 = 1.547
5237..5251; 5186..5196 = 1.532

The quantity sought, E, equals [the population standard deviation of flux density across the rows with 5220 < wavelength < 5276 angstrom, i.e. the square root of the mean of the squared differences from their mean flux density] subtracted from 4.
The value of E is 3.87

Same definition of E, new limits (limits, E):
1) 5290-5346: 3.86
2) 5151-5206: 3.78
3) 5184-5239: 3.88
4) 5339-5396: 3.88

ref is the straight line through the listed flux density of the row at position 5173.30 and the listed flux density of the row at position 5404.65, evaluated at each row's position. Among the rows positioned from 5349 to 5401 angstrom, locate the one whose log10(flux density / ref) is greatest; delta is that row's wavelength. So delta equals 5360.03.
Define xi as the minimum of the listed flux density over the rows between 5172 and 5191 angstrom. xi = 2.48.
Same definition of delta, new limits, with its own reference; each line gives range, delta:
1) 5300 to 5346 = 5308.45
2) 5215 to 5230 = 5216.36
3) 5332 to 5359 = 5357.56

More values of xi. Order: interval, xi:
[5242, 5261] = 2.99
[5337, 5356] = 3.09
